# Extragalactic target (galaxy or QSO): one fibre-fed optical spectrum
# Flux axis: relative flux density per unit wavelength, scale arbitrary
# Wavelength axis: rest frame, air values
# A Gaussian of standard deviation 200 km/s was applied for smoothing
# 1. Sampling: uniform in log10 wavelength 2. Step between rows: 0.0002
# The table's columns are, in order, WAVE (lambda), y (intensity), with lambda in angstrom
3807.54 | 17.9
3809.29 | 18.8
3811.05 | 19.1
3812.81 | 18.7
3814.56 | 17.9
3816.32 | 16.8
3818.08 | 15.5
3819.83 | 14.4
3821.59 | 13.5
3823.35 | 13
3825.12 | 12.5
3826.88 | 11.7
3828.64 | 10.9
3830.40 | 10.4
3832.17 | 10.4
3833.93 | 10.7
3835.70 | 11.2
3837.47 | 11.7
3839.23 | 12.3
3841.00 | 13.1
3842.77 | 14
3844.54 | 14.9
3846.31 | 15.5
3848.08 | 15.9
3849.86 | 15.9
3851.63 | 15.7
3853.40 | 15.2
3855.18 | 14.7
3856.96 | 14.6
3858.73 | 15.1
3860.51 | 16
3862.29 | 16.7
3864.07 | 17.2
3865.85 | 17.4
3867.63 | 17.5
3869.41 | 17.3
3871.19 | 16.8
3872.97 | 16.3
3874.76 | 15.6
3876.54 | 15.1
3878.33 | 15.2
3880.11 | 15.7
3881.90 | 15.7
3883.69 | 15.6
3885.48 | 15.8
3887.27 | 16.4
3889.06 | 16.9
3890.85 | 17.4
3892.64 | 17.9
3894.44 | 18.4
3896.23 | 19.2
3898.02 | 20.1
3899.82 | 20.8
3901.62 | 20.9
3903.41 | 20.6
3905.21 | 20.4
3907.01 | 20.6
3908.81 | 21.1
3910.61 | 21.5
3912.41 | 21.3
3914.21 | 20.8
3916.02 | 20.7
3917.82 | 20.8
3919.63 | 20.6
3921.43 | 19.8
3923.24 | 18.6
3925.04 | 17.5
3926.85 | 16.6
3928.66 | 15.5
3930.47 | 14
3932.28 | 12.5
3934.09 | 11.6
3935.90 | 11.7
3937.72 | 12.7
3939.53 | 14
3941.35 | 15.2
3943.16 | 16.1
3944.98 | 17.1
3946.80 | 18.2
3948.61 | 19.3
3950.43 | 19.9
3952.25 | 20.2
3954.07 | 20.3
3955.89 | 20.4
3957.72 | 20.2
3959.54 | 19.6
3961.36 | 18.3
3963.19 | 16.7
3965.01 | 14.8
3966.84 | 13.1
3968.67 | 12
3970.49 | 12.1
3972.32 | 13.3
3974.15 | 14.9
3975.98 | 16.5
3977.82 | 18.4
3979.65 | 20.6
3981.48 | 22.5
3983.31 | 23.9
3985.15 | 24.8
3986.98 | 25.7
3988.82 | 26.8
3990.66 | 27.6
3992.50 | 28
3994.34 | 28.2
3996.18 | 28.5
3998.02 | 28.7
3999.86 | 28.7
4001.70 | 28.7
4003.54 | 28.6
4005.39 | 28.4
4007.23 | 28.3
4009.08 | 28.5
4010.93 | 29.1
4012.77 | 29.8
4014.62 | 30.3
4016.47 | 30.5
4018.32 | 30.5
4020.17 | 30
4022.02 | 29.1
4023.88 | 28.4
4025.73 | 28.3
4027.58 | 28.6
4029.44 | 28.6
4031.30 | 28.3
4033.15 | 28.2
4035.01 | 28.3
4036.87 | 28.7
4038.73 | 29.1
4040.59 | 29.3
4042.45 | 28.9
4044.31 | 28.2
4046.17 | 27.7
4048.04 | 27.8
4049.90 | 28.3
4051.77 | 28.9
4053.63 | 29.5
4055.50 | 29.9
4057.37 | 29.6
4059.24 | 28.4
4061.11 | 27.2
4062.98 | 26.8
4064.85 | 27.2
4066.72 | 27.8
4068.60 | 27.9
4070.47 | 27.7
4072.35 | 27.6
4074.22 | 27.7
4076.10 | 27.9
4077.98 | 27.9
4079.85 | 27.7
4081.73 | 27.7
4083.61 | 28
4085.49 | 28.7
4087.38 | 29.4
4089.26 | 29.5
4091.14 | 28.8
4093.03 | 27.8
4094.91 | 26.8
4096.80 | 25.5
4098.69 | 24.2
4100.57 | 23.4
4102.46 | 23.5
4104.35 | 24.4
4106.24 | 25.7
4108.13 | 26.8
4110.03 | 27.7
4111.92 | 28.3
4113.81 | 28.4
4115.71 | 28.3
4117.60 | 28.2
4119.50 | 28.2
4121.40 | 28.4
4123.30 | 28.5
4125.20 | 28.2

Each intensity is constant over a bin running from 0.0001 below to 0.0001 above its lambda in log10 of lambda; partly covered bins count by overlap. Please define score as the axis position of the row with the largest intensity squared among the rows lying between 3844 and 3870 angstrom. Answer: 3867.63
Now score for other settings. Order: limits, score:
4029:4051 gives 4040.59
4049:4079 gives 4055.50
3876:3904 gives 3901.62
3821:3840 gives 3821.59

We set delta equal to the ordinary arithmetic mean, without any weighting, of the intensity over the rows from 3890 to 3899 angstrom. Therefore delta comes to 19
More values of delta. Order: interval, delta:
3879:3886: 16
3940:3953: 18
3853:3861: 15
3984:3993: 27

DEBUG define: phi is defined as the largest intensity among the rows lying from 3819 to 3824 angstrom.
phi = 14.4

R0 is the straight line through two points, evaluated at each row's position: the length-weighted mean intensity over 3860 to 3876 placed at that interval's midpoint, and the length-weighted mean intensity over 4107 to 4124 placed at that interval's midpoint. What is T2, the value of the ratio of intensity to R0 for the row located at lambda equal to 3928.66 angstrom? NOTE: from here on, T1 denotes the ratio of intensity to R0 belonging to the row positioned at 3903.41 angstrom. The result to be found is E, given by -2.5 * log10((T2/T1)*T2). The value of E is 0.6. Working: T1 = 1.12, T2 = 0.79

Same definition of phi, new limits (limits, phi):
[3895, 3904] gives 20.9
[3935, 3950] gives 19.3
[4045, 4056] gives 29.9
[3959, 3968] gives 19.6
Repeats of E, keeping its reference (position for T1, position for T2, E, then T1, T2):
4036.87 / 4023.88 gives -0.2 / 1.17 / 1.19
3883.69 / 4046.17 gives -0.4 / 0.89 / 1.11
